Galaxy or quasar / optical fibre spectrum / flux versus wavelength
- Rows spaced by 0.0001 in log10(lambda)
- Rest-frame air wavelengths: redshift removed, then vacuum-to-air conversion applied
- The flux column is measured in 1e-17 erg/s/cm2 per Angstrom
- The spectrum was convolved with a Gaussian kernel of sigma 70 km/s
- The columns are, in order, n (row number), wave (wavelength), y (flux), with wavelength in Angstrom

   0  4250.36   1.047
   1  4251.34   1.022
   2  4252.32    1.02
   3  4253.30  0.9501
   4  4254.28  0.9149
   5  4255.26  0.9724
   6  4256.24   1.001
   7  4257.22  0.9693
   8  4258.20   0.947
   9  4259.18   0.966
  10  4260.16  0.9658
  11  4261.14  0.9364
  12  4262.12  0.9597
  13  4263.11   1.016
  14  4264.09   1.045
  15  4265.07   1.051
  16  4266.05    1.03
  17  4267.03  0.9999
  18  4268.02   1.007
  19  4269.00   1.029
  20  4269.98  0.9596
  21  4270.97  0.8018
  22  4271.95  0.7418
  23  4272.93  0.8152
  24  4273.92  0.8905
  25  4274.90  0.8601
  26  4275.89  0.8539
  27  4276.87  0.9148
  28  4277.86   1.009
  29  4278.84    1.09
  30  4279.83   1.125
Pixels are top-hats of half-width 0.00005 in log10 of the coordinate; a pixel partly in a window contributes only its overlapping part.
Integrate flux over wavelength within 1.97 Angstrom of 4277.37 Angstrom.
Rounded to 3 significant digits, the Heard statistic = 3.81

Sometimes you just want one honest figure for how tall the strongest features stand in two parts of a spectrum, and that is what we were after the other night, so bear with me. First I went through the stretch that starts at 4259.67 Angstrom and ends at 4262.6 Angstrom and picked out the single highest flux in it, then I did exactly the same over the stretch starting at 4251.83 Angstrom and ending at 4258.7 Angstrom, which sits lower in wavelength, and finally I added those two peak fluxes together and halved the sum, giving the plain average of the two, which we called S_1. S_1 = 0.99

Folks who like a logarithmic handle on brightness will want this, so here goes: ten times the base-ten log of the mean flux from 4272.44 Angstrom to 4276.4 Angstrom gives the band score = -0.68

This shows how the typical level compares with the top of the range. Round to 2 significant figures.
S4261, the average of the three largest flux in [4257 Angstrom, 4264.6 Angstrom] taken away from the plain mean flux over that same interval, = -0.034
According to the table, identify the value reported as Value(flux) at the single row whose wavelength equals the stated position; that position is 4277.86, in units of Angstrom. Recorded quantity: 1.009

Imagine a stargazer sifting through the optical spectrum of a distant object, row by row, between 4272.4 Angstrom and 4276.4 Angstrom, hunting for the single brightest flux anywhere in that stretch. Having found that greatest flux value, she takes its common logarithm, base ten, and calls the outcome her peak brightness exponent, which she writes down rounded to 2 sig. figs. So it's -0.050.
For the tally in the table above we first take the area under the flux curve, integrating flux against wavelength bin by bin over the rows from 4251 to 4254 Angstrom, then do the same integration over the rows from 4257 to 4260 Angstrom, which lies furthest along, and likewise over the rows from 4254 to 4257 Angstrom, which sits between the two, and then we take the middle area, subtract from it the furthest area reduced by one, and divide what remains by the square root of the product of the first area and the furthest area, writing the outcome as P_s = 0.35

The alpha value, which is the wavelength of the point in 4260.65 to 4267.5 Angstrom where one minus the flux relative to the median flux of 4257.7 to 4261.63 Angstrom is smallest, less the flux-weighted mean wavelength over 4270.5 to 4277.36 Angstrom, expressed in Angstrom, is -9.0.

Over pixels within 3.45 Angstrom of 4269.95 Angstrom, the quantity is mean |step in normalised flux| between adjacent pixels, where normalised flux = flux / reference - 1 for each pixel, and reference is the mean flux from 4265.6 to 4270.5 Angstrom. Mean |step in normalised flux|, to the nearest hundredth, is 0.06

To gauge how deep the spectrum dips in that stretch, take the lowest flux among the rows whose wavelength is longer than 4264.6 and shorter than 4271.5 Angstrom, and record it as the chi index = 0.8018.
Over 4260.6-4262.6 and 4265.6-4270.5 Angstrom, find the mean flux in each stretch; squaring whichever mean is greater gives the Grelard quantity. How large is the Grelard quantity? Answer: 1.01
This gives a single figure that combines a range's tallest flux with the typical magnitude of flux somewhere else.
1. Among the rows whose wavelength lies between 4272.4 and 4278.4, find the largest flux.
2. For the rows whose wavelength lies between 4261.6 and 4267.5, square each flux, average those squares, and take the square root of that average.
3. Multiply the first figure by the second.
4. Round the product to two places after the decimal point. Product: 1.03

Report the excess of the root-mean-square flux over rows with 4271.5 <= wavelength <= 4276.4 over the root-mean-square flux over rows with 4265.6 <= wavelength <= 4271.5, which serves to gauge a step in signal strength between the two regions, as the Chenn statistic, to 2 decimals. -0.14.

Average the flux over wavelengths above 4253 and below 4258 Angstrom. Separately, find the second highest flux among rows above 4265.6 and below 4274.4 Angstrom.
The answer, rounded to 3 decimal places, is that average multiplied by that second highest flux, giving 0.989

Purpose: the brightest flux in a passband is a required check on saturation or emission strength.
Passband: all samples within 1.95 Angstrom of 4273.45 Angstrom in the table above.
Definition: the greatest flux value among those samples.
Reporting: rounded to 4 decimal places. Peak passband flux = 0.8905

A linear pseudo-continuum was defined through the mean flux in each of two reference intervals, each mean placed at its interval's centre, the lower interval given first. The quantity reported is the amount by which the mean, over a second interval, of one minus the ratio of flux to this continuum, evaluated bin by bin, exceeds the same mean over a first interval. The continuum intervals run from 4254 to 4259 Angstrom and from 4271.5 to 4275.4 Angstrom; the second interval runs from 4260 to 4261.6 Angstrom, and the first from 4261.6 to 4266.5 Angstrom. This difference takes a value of 0.11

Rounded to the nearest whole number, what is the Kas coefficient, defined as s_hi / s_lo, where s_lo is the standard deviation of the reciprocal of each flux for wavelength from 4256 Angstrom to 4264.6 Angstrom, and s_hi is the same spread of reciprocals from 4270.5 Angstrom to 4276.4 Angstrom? 2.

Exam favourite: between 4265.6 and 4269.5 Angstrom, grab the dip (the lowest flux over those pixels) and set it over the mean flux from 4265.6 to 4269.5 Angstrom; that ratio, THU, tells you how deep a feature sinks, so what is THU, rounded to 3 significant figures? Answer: 0.984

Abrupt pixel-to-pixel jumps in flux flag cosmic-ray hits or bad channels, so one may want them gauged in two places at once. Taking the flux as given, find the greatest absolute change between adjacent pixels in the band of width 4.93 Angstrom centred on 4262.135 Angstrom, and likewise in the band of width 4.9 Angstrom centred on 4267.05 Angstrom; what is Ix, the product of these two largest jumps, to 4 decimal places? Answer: 0.0017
